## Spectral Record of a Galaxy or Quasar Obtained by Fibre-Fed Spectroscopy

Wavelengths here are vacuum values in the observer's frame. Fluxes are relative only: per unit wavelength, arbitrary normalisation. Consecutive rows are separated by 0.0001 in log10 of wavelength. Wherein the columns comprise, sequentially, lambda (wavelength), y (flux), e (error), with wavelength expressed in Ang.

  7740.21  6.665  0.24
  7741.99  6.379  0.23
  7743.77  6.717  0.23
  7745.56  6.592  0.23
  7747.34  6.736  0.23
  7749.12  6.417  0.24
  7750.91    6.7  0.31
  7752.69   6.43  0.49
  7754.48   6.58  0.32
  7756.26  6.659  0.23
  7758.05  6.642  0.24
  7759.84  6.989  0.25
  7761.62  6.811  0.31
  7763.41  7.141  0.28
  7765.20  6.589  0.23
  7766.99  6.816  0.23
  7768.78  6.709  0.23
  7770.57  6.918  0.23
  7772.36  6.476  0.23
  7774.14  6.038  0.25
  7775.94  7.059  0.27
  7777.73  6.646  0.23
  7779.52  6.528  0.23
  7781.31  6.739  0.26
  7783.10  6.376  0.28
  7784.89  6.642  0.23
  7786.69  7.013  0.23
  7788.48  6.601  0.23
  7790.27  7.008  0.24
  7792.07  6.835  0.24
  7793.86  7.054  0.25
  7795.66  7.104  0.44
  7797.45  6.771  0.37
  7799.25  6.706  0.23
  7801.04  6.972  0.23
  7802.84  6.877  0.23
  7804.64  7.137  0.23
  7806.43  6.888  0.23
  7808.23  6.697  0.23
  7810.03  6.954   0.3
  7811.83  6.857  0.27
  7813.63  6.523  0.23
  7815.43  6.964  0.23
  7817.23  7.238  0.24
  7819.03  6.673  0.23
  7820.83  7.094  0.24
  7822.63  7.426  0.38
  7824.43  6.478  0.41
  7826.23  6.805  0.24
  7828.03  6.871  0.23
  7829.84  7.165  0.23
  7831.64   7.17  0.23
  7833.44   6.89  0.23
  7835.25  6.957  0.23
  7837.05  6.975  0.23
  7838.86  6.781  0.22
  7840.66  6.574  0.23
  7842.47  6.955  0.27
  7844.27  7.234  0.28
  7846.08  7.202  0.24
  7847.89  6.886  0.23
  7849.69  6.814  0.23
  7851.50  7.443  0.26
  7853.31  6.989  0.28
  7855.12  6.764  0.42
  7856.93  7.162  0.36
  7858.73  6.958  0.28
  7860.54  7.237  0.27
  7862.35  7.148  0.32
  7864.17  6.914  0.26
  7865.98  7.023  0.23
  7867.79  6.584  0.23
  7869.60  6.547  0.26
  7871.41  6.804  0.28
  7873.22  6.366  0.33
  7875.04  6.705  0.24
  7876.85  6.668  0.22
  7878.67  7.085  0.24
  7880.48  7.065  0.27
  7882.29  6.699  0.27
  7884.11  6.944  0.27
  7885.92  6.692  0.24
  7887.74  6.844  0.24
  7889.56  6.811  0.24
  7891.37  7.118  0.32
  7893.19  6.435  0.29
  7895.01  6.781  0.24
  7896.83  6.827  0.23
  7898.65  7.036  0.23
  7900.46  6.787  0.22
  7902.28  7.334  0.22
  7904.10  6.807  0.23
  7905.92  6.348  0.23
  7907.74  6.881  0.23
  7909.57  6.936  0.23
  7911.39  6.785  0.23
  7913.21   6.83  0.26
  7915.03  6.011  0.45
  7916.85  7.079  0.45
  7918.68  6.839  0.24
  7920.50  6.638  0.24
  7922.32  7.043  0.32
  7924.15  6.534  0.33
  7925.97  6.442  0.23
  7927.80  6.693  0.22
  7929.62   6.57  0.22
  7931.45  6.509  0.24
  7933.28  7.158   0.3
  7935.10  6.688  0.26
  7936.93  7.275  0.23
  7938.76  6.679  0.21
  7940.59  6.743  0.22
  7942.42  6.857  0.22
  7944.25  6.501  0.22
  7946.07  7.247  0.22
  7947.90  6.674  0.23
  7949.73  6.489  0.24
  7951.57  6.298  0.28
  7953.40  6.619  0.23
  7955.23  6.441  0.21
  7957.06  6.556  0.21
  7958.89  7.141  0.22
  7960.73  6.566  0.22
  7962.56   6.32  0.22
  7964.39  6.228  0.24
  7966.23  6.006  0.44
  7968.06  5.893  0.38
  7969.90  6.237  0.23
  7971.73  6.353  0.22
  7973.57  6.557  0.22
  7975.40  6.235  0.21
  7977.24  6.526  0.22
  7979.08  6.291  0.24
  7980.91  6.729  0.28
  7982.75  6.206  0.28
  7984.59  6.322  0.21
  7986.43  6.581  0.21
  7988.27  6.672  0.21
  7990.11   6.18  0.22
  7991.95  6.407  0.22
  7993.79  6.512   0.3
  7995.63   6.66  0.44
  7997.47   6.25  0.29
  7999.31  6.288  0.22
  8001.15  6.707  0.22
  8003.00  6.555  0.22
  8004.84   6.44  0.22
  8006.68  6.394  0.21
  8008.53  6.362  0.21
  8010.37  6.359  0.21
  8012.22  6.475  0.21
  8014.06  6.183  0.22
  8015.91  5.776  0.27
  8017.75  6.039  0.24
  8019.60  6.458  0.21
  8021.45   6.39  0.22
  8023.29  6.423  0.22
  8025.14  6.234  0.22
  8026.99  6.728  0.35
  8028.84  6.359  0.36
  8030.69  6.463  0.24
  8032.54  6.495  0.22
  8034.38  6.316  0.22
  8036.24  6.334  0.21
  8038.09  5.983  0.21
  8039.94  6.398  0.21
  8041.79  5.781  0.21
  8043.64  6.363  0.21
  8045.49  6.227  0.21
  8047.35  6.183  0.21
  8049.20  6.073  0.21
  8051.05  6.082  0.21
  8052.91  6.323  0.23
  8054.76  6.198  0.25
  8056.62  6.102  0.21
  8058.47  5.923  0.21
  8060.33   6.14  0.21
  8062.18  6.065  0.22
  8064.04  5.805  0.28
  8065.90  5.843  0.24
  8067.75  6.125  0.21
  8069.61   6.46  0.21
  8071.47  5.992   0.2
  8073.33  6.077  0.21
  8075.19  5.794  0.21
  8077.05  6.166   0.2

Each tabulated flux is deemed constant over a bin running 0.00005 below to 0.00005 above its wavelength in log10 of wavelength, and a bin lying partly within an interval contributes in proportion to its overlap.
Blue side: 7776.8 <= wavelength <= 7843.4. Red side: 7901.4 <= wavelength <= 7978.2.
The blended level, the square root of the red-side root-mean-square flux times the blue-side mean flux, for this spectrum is 6.75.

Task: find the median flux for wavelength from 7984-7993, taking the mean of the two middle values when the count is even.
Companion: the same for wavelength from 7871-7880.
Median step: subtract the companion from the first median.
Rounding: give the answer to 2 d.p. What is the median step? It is -0.30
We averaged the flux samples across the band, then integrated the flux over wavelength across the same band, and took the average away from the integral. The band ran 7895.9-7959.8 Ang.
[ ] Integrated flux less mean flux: 425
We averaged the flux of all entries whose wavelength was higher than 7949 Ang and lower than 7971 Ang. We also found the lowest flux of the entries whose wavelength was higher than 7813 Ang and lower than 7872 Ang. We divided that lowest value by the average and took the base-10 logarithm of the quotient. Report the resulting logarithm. 0.005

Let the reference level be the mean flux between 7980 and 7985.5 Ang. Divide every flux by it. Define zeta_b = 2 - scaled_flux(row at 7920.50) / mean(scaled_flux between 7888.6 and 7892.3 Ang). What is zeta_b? 1.05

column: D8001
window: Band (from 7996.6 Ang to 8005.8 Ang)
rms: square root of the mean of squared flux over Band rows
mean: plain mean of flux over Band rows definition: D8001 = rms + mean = 12.9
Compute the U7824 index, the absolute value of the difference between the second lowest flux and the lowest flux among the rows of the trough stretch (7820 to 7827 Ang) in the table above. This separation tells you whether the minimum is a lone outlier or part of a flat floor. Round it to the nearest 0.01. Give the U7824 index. 0.33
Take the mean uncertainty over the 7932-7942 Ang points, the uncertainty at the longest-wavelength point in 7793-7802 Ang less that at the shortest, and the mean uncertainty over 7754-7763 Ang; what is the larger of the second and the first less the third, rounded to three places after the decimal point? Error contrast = -0.020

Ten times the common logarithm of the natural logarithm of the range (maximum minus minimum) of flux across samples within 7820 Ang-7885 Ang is -11.3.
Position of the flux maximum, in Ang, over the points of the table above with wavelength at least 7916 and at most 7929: 7916.85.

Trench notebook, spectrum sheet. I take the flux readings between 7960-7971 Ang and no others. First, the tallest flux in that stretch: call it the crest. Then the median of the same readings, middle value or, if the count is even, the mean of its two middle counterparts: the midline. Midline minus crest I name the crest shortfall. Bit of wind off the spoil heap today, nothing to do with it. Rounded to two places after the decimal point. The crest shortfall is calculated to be -0.33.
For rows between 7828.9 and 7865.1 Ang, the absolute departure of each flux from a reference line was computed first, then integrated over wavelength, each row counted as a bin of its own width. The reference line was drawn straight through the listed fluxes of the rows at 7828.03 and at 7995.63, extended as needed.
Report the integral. 7.6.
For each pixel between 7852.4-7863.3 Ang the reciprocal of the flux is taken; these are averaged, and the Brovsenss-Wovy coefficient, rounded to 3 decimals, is 0.142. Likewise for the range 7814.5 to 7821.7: 0.143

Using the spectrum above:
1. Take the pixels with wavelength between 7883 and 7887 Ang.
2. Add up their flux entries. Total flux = 13.6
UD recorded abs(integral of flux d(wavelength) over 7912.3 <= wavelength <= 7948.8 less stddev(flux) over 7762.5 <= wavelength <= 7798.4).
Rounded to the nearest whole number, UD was 246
